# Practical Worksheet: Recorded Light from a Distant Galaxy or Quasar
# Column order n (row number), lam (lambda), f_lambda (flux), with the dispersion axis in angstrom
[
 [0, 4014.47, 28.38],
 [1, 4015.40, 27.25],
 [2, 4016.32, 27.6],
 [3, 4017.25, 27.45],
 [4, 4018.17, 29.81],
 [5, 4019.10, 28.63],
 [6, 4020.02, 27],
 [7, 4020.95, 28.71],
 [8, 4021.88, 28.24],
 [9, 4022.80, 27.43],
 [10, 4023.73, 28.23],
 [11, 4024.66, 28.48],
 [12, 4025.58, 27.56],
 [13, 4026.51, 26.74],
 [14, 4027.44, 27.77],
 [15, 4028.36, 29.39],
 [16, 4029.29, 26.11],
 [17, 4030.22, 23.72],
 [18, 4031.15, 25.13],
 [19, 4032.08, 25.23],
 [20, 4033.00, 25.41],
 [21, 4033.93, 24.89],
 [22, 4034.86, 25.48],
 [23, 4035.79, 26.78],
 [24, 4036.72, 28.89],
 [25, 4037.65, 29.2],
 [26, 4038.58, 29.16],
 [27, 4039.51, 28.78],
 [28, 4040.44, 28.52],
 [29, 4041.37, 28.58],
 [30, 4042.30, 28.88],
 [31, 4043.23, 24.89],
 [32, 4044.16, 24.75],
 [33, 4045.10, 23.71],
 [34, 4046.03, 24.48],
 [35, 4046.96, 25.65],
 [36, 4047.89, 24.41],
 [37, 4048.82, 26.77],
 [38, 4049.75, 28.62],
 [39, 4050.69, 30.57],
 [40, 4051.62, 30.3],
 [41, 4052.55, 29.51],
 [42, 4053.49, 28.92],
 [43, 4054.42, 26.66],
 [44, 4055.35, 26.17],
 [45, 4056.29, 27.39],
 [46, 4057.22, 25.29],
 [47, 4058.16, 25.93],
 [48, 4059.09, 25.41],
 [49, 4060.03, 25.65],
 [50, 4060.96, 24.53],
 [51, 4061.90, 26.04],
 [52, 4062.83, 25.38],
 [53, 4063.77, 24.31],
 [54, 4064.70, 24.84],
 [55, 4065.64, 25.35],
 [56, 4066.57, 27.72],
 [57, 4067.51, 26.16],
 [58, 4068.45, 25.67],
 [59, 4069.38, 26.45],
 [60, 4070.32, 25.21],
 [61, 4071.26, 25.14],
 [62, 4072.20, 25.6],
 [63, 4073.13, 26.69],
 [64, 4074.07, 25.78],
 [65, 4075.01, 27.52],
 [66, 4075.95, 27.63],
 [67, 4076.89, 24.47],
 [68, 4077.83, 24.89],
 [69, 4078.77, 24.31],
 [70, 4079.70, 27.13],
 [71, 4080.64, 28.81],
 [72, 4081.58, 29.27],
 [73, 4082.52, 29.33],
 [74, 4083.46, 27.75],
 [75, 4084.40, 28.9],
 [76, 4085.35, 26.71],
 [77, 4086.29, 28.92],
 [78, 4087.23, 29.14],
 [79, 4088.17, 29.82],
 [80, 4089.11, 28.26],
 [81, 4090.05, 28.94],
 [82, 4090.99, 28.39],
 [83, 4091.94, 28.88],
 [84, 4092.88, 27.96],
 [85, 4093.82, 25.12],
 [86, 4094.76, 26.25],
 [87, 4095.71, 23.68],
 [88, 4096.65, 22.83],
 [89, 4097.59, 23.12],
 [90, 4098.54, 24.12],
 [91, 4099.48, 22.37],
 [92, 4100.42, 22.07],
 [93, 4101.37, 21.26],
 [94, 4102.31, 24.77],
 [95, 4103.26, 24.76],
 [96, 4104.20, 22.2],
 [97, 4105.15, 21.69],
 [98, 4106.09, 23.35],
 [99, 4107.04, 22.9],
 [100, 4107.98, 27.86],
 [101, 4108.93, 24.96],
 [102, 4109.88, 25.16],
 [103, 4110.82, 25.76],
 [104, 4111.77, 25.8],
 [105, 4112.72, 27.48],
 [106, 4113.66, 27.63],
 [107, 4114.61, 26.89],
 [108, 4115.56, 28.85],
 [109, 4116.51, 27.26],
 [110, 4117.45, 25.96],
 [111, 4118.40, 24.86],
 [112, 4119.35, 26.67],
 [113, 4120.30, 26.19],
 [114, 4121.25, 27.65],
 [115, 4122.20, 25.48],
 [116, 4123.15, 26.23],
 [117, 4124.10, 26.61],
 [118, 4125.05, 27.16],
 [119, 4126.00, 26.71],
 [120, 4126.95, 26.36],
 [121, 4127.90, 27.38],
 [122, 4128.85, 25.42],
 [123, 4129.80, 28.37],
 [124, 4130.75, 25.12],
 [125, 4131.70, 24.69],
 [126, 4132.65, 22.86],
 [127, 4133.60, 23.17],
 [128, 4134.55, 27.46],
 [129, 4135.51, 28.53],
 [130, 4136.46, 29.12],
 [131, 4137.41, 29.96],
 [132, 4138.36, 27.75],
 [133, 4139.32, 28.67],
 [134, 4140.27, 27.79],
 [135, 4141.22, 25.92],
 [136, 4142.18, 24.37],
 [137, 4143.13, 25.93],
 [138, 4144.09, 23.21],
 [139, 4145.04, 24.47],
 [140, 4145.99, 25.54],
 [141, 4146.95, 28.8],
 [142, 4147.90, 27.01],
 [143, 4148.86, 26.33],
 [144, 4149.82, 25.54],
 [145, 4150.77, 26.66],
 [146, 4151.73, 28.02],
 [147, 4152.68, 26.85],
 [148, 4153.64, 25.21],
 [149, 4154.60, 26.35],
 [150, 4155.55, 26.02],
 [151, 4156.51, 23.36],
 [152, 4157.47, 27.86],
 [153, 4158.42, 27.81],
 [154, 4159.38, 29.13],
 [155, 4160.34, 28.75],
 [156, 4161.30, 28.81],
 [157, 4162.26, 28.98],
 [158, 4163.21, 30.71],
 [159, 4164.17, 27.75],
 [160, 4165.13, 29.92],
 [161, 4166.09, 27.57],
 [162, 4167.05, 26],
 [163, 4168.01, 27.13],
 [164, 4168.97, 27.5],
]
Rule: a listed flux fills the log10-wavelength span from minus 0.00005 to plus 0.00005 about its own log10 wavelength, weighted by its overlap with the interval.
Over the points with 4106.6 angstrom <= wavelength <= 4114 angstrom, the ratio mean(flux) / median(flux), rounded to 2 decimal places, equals 1.01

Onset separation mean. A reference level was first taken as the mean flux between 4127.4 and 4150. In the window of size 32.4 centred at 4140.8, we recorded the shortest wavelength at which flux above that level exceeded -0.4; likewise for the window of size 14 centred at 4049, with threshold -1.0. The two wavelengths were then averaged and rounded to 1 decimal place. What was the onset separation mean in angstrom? 4083.7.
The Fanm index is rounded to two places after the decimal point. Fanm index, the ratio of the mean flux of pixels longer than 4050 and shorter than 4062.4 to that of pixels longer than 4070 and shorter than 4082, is 1.03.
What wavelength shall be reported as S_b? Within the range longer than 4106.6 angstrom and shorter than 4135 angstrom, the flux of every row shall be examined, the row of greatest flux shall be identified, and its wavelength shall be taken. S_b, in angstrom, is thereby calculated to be 4115.56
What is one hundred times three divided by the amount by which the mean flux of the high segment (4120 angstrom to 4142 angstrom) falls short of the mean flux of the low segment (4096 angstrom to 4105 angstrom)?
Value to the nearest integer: -82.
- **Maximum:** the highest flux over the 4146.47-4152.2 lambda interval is 28.8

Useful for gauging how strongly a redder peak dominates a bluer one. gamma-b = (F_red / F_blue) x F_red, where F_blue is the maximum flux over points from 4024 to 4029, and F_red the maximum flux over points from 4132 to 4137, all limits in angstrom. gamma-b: 28.9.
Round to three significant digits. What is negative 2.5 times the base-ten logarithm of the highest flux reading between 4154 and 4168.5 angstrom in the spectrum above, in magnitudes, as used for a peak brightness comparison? -3.72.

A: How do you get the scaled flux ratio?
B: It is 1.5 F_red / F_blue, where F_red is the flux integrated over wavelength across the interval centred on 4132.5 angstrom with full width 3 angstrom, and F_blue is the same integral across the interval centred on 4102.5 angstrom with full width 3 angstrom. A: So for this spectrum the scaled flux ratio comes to 1.5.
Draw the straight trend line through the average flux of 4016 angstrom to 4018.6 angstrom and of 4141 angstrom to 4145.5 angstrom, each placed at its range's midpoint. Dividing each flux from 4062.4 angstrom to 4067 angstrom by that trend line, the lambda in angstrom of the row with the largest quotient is 4066.57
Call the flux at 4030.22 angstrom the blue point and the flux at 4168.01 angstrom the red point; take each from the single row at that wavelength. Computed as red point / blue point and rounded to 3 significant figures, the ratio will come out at 1.14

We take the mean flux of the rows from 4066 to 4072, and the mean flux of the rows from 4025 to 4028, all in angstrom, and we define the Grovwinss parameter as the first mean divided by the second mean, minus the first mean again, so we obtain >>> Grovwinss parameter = -25.1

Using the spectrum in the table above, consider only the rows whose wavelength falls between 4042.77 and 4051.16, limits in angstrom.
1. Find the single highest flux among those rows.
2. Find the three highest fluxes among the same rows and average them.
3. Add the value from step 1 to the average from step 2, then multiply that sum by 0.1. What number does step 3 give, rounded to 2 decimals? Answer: 5.92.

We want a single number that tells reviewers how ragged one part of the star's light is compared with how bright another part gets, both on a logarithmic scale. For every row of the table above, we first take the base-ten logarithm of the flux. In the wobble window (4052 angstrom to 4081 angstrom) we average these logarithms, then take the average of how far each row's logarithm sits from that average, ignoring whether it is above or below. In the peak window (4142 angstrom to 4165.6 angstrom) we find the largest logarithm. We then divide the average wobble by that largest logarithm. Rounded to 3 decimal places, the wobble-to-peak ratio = 0.012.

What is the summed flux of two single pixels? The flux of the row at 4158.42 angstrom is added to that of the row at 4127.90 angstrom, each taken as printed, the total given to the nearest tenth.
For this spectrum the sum 55.2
